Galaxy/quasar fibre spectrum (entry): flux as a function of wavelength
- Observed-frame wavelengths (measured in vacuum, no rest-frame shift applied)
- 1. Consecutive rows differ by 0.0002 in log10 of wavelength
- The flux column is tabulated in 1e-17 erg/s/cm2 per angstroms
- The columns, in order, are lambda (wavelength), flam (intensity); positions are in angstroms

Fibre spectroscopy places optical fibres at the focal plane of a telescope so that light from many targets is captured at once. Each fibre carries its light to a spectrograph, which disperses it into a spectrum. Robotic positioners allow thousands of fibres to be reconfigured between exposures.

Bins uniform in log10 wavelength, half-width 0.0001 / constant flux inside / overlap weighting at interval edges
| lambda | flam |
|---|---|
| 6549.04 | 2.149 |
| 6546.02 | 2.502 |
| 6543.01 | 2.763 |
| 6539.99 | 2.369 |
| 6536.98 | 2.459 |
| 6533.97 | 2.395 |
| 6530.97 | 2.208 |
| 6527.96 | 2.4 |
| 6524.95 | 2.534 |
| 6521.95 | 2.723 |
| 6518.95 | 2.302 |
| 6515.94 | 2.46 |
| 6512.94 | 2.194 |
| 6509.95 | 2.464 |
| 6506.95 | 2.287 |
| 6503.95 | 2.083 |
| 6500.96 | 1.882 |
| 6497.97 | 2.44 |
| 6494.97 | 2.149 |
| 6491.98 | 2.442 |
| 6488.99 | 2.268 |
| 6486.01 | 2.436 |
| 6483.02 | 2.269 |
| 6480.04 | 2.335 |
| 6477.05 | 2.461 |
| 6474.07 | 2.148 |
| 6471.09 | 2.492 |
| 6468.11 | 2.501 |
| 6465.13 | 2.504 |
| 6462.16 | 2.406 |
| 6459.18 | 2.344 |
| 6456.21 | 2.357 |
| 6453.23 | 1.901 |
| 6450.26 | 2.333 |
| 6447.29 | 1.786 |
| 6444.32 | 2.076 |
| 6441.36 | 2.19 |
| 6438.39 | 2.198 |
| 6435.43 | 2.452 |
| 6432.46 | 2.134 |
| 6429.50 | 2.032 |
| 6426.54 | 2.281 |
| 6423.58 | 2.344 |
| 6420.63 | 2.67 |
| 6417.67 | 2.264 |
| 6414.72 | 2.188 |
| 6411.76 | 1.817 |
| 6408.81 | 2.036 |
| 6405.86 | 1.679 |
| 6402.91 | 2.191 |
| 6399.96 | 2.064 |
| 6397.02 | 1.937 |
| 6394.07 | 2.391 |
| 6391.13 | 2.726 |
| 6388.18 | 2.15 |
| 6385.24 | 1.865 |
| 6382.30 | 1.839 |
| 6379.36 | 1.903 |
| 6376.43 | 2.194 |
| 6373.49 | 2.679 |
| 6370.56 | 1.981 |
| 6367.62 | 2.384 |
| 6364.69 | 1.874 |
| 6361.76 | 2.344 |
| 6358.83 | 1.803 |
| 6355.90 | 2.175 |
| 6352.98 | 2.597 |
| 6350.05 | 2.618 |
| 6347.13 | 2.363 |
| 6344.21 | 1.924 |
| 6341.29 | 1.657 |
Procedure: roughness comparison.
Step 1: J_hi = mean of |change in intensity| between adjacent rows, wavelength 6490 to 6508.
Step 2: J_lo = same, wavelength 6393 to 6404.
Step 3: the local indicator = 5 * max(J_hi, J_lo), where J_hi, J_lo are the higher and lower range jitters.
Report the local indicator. 1.55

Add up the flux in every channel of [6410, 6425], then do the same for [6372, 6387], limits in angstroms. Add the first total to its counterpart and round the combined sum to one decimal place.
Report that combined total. 21.8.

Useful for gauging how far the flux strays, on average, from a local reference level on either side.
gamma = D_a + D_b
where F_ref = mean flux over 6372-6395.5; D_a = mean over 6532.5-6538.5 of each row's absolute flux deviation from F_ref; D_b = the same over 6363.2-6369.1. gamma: 0.46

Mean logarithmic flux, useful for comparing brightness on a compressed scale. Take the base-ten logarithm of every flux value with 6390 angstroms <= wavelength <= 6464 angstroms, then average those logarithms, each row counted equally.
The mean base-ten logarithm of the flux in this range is 0.34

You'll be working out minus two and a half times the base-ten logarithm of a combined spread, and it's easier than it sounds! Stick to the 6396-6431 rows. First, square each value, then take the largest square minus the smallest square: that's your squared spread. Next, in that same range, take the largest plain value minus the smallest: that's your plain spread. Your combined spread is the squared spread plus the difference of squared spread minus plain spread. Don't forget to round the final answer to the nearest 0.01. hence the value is -2.21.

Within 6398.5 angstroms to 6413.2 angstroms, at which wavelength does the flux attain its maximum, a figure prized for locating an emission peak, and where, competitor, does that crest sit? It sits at 6402.91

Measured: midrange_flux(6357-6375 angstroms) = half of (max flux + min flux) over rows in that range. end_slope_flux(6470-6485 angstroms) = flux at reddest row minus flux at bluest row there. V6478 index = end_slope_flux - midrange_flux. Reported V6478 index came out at -2.46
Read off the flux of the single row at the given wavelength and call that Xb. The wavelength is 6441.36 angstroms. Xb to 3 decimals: 2.190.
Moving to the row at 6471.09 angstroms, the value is 2.492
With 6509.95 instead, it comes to 2.464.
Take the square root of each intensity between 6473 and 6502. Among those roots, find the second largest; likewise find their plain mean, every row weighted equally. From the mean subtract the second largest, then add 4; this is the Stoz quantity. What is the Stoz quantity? 3.95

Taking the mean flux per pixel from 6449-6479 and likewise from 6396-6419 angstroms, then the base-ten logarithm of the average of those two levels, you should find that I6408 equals 0.339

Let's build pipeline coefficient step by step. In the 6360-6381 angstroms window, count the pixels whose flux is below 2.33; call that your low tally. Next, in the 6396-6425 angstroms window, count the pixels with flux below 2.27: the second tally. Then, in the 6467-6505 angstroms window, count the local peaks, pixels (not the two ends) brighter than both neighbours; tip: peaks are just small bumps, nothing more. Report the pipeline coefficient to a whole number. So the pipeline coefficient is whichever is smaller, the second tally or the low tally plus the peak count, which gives 8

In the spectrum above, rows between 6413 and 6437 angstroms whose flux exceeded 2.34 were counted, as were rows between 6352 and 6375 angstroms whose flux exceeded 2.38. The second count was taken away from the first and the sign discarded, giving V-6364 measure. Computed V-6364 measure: 0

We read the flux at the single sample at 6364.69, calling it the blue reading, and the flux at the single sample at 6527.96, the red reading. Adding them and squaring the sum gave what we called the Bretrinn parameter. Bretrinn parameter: 18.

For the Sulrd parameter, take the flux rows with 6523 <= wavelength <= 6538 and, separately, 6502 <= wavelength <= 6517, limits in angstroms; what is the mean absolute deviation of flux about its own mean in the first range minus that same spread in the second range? -0.053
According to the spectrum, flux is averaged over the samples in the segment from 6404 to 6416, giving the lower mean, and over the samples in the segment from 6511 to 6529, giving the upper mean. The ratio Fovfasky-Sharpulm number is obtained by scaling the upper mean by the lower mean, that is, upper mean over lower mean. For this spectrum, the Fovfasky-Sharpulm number 1.26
